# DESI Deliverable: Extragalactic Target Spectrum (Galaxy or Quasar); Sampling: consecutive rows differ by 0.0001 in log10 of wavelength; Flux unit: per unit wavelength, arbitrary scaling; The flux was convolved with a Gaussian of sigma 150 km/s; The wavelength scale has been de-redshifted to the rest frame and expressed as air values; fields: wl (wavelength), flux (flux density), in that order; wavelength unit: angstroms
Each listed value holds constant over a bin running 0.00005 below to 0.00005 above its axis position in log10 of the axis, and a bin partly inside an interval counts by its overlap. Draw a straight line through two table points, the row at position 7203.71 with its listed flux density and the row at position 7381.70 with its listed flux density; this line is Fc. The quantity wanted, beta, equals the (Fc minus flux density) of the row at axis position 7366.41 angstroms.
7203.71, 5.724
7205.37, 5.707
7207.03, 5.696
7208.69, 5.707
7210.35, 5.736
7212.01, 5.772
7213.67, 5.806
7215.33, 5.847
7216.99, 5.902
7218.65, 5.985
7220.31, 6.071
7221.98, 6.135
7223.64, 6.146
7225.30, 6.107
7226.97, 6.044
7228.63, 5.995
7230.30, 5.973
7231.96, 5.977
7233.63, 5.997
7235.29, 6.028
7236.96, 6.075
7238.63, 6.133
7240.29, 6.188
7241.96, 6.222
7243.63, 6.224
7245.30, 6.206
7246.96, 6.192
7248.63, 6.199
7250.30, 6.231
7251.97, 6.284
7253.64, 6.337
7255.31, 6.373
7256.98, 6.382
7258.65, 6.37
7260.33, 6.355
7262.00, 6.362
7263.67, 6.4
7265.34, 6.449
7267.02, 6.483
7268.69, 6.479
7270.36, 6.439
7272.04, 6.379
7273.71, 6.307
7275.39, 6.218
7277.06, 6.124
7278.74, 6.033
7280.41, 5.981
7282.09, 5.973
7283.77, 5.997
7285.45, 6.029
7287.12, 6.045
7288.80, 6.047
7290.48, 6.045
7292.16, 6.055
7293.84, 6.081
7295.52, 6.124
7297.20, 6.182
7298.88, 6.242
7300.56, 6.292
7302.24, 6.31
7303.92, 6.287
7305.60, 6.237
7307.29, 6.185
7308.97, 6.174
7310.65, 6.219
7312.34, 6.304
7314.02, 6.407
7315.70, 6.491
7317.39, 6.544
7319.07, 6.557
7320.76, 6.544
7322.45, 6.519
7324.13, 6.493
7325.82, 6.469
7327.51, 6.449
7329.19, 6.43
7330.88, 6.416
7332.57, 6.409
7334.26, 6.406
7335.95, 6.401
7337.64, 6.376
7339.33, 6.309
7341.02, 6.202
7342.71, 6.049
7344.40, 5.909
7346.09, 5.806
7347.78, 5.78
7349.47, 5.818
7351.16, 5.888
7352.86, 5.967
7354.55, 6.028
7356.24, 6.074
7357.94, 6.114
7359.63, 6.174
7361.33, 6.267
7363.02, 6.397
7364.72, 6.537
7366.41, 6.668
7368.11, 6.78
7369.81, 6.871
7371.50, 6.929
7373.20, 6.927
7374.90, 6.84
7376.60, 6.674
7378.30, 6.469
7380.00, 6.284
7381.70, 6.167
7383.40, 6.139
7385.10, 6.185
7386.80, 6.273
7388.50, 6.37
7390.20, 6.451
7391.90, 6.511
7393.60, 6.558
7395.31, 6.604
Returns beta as -0.54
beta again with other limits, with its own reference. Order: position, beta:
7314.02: -0.41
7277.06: -0.22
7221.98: -0.37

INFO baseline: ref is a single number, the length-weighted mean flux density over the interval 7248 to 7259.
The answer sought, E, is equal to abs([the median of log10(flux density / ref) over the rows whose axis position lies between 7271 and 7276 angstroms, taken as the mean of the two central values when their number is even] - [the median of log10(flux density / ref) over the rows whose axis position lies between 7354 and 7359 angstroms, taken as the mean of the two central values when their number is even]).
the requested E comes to 0.016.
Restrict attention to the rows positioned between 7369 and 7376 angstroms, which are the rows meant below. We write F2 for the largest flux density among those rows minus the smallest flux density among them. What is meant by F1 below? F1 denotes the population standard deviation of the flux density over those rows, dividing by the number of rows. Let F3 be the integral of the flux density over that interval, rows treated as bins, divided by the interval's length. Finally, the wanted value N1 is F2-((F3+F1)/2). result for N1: -3.37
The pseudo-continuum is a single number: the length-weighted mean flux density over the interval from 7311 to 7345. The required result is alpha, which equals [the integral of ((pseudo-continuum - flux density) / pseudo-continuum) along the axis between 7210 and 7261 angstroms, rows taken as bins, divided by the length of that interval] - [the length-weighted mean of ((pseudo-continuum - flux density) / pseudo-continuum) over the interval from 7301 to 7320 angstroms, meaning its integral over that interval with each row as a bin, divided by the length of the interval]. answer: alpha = 0.036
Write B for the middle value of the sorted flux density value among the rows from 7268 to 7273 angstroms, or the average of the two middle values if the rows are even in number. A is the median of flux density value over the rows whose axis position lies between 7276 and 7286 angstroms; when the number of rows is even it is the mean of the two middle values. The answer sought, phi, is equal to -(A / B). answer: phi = -0.93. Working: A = 6.01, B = 6.4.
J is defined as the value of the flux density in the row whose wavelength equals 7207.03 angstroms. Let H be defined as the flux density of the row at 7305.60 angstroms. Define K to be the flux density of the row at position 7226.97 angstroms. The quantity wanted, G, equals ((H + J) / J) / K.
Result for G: 0.347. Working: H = 6.237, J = 5.696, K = 6.044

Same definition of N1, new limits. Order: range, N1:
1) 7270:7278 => -2.88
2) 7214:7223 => -2.76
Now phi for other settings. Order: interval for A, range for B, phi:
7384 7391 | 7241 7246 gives -1.02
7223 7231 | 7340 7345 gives -1.00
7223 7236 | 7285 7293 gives -0.99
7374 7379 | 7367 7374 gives -0.97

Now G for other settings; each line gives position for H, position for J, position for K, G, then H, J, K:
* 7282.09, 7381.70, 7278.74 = 0.326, 5.973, 6.167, 6.033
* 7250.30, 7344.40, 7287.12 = 0.340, 6.231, 5.909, 6.045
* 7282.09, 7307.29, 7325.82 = 0.304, 5.973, 6.185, 6.469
